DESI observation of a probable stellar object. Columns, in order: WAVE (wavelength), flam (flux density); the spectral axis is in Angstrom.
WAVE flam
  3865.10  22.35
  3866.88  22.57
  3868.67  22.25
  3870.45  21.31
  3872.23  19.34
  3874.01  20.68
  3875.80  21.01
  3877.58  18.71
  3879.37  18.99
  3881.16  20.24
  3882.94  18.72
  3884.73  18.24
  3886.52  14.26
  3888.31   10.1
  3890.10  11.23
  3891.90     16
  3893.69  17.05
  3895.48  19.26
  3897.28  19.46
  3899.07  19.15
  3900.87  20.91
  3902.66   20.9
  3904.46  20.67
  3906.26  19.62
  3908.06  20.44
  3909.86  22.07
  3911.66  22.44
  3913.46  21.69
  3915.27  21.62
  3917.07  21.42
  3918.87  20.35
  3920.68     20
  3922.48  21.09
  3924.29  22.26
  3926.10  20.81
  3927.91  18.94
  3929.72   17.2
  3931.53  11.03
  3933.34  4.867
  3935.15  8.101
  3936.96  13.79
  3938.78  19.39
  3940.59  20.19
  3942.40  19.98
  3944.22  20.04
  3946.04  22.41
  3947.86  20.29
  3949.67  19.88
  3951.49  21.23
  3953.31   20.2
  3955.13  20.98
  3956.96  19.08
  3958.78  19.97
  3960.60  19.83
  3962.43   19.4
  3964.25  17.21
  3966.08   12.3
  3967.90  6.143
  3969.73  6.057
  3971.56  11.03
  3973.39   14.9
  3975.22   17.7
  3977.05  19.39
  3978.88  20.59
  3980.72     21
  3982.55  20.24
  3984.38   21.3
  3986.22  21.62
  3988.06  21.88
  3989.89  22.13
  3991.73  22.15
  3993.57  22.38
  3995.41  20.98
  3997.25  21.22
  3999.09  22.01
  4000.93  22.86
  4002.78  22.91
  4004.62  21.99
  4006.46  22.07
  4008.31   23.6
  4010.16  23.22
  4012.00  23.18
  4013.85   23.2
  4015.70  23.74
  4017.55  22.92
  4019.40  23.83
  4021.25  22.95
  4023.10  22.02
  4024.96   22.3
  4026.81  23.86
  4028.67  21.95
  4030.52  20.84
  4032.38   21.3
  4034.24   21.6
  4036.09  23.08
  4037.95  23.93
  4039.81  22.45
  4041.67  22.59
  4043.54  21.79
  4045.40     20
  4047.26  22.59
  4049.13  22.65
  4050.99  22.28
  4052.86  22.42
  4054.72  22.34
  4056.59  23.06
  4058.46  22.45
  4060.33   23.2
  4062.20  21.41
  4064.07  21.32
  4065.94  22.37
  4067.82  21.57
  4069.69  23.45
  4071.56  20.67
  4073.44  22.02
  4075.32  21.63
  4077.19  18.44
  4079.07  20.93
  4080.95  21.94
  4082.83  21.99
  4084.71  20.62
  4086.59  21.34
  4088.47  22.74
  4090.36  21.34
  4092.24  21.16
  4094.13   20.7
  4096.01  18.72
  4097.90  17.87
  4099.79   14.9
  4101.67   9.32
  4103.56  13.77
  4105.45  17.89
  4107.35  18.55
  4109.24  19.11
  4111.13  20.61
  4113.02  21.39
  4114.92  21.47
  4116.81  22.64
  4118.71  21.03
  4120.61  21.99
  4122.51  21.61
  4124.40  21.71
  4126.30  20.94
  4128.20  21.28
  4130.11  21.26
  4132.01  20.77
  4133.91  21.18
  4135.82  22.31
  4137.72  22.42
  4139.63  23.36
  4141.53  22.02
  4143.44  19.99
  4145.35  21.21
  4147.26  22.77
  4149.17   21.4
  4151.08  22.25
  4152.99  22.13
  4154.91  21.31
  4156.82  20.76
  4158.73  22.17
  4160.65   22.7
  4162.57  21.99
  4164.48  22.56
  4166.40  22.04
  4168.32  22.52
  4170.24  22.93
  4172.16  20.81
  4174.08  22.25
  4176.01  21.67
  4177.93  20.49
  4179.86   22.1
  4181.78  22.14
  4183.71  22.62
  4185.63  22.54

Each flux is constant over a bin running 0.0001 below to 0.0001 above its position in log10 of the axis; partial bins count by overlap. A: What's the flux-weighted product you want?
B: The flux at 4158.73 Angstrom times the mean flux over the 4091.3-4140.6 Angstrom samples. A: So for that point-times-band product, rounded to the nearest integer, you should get 442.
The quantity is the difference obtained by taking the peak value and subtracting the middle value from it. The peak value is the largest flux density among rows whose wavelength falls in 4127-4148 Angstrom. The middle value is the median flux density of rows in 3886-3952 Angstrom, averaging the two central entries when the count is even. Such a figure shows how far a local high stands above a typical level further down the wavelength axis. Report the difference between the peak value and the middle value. 3.4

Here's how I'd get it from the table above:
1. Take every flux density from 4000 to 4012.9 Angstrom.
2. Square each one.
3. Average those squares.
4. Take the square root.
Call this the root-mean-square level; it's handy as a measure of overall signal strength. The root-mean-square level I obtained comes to 22.8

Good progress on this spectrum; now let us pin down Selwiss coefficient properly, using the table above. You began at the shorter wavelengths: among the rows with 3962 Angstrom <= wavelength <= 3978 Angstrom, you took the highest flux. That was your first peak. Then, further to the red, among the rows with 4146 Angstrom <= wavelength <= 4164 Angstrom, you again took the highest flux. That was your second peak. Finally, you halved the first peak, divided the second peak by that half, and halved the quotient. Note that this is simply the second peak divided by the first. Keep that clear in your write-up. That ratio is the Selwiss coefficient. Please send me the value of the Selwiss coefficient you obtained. 1.17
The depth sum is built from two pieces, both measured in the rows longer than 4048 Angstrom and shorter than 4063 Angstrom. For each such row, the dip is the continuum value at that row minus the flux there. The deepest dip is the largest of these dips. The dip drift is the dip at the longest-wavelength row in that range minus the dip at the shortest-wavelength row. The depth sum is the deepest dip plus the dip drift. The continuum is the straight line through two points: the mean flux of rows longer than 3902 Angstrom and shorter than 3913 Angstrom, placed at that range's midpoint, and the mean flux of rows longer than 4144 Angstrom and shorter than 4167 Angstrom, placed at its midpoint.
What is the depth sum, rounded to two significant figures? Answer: 1.5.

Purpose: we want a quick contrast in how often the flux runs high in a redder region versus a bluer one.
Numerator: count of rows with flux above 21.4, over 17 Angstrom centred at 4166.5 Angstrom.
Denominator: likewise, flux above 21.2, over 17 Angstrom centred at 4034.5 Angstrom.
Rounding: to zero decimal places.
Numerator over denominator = 1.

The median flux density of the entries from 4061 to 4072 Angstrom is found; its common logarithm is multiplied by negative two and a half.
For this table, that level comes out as -3.33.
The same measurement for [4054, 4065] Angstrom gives -3.38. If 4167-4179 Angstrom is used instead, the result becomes -3.35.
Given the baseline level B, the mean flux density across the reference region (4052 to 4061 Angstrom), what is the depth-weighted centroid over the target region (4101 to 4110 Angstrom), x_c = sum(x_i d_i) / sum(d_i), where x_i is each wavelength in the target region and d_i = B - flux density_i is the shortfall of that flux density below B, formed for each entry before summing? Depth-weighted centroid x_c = 4104.1 Angstrom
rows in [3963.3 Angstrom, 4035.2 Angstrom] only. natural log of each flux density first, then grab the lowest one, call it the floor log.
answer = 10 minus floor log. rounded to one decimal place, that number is 8.2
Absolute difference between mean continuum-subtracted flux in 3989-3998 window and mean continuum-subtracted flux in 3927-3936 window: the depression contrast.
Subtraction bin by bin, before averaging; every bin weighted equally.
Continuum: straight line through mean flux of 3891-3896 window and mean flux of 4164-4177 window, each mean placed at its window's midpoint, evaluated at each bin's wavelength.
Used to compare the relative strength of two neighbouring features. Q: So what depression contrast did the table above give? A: 8.7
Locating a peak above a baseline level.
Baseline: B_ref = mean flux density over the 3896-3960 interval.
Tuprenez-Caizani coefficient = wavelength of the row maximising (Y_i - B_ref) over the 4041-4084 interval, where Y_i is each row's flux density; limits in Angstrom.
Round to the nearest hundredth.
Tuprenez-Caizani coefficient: 4069.69 Angstrom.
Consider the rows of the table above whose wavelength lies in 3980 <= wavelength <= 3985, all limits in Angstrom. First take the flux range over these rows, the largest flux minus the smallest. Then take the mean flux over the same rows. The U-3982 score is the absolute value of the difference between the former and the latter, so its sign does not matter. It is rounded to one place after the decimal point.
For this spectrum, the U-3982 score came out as 19.8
